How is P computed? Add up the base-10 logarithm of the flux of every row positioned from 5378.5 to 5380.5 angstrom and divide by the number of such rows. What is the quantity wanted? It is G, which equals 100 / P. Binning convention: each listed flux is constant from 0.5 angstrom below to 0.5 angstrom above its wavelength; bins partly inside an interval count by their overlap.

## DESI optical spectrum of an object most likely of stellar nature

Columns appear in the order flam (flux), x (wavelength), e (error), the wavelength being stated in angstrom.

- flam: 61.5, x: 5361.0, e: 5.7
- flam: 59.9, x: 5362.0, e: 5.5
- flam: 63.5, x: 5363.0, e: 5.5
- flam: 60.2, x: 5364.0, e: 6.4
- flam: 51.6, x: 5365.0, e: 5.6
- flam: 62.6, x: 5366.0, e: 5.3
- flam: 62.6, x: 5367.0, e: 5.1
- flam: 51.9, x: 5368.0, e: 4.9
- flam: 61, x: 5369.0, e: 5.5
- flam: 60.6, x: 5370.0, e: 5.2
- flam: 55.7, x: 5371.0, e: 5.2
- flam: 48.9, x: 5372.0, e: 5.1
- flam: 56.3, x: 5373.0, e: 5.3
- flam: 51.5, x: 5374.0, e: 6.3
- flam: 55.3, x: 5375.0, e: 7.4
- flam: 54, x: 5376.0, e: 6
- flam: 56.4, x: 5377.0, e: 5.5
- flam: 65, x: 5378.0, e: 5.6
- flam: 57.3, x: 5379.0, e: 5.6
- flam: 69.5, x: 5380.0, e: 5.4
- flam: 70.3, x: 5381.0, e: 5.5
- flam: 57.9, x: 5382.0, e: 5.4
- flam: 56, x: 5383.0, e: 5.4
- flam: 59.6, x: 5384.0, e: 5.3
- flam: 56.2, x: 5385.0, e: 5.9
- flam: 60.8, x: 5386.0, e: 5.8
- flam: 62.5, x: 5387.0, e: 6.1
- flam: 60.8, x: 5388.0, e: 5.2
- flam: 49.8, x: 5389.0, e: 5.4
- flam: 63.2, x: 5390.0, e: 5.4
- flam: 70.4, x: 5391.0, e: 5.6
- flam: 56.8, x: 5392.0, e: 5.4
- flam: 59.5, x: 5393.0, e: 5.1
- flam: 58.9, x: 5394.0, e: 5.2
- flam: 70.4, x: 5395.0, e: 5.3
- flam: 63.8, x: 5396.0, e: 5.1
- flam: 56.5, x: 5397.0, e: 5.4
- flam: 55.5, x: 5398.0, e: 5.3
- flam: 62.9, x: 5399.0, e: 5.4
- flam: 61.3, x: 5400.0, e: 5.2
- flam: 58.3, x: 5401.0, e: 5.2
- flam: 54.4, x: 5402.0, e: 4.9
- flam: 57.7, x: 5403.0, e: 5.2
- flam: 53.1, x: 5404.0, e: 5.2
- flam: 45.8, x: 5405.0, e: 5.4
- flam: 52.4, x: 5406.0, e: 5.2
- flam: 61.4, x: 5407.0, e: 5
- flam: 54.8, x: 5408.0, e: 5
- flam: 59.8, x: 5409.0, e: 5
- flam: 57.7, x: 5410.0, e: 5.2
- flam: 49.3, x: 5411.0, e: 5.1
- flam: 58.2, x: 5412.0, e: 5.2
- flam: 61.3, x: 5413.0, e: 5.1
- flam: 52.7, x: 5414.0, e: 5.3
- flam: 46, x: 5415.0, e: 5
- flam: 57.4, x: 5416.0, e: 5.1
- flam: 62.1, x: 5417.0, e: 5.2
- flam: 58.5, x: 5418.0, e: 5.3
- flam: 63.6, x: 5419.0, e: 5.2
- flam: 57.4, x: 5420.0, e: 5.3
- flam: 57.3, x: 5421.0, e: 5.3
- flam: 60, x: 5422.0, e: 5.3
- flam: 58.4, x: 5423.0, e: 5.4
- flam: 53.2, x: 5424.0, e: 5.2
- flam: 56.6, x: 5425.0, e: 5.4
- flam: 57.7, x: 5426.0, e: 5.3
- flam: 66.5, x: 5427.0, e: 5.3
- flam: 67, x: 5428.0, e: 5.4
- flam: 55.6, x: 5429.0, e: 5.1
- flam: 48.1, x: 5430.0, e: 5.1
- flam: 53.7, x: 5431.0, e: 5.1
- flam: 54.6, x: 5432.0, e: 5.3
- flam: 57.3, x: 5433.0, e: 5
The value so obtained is 55.6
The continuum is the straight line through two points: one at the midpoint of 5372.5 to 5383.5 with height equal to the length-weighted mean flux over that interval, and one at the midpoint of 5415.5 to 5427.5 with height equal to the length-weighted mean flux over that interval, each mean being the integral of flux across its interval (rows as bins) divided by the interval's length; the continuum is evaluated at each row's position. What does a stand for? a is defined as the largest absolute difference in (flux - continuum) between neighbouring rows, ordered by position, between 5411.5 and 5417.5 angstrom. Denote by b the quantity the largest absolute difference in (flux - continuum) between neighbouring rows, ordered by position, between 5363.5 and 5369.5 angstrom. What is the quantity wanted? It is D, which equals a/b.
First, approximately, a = 11.4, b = 11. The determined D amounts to 1.04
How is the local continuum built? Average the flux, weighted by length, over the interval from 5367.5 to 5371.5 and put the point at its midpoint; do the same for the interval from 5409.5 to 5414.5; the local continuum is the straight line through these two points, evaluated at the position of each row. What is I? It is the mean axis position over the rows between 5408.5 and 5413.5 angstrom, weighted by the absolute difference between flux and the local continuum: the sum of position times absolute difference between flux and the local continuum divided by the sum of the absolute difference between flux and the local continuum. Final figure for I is 5411.2 angstrom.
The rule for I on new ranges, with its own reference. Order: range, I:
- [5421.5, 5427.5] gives 5425.1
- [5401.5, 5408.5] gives 5405.2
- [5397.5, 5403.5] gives 5400.1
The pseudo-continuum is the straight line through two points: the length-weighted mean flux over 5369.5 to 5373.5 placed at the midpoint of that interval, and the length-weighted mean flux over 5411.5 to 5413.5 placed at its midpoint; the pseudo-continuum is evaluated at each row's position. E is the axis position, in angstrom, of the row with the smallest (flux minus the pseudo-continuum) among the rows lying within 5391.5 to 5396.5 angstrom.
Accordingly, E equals 5392.0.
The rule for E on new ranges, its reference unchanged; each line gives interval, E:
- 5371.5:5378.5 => 5372.0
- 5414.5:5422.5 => 5415.0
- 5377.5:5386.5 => 5385.0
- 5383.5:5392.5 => 5389.0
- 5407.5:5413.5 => 5411.0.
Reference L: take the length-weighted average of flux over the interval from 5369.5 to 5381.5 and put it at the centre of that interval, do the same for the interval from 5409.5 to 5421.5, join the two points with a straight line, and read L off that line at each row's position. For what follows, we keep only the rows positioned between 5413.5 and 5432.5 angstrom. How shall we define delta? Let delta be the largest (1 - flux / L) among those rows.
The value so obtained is 0.19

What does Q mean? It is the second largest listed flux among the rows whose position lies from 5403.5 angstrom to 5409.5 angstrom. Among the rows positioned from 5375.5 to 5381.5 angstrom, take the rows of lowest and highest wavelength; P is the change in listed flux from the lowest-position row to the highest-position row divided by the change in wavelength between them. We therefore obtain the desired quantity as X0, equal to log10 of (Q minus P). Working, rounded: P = 3.3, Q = 59.8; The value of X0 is 1.75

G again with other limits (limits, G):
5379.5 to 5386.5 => 56.0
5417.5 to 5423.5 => 56.4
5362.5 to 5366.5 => 56.4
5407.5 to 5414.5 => 57.2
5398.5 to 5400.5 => 55.8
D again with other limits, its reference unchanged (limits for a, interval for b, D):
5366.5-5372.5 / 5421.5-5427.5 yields 1.22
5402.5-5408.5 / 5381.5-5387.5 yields 1.96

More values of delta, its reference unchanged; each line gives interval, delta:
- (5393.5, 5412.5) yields 0.20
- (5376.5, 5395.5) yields 0.14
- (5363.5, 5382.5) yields 0.16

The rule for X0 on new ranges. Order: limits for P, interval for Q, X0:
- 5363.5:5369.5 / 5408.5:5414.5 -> 1.78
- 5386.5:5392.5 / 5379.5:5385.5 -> 1.85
